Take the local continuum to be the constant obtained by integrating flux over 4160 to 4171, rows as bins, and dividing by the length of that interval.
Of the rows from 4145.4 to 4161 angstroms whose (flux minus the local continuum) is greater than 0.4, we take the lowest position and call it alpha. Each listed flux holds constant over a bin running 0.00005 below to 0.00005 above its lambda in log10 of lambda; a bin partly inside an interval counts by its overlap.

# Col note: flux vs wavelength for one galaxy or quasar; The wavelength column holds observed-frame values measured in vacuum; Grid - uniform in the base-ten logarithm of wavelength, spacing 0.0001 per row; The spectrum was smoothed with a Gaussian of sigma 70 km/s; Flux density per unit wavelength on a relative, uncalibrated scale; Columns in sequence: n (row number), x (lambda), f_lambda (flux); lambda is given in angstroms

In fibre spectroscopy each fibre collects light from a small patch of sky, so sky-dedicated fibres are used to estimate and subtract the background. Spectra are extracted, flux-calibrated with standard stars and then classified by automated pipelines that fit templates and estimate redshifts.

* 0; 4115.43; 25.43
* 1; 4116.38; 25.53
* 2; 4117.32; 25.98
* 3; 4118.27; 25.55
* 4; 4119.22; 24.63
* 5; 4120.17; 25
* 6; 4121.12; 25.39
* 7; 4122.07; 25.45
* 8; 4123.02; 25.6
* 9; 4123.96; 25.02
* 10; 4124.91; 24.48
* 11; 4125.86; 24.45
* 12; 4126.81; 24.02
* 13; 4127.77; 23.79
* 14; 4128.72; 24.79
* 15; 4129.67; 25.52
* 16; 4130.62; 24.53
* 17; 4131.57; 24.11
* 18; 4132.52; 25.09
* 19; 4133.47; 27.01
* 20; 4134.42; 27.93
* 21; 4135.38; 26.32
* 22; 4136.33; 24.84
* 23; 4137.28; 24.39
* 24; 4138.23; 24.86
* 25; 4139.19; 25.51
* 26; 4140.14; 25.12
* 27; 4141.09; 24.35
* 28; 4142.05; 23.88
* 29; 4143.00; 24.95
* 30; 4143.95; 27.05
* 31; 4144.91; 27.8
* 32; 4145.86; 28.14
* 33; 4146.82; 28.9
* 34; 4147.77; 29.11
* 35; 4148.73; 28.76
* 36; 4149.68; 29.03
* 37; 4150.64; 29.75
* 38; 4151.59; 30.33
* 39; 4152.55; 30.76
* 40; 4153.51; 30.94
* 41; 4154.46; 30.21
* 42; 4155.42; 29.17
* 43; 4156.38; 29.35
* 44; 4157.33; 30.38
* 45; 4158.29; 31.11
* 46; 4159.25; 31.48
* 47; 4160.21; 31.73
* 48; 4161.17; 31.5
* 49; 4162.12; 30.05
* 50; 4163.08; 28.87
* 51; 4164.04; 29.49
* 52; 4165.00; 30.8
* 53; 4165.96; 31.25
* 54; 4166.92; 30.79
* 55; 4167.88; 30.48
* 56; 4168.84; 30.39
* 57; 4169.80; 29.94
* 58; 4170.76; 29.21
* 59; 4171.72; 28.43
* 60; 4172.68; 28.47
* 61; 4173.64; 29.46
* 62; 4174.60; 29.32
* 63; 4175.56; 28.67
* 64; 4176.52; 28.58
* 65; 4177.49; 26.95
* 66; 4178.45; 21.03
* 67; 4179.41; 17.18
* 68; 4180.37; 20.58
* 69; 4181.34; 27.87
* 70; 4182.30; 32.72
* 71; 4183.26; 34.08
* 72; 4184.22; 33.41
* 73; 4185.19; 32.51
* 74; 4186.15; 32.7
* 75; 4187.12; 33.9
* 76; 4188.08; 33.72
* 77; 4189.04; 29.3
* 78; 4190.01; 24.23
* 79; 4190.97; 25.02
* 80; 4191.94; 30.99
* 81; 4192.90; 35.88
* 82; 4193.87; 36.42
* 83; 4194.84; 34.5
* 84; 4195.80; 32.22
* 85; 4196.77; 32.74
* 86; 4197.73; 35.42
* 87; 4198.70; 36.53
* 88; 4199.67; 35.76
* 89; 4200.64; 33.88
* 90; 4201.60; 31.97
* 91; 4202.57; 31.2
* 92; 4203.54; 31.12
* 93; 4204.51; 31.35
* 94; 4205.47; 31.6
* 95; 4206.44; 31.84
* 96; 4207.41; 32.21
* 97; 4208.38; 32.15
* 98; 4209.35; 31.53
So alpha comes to 4153.51 angstroms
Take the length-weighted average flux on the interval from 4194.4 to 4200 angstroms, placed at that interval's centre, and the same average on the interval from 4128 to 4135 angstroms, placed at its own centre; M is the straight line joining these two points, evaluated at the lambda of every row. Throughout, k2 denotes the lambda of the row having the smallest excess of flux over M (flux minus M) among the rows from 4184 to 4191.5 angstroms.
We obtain 4190.01 angstroms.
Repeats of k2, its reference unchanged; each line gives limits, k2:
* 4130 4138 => 4137.28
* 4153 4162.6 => 4162.12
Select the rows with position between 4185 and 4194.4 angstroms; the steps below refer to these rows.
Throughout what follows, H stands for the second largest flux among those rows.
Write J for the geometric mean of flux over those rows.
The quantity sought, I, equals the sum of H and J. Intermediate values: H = 35.88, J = 31.2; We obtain 67.1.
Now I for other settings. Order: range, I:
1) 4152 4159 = 61.2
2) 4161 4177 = 61.0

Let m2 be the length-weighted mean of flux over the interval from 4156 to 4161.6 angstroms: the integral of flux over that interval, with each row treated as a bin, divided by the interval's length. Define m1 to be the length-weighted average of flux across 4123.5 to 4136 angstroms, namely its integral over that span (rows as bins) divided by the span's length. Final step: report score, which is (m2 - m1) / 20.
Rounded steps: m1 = 25.1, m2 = 30.9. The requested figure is 0.3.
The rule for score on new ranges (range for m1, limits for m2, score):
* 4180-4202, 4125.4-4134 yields -0.4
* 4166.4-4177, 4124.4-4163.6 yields -0.1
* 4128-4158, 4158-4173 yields 0.2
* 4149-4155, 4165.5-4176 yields 0.0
